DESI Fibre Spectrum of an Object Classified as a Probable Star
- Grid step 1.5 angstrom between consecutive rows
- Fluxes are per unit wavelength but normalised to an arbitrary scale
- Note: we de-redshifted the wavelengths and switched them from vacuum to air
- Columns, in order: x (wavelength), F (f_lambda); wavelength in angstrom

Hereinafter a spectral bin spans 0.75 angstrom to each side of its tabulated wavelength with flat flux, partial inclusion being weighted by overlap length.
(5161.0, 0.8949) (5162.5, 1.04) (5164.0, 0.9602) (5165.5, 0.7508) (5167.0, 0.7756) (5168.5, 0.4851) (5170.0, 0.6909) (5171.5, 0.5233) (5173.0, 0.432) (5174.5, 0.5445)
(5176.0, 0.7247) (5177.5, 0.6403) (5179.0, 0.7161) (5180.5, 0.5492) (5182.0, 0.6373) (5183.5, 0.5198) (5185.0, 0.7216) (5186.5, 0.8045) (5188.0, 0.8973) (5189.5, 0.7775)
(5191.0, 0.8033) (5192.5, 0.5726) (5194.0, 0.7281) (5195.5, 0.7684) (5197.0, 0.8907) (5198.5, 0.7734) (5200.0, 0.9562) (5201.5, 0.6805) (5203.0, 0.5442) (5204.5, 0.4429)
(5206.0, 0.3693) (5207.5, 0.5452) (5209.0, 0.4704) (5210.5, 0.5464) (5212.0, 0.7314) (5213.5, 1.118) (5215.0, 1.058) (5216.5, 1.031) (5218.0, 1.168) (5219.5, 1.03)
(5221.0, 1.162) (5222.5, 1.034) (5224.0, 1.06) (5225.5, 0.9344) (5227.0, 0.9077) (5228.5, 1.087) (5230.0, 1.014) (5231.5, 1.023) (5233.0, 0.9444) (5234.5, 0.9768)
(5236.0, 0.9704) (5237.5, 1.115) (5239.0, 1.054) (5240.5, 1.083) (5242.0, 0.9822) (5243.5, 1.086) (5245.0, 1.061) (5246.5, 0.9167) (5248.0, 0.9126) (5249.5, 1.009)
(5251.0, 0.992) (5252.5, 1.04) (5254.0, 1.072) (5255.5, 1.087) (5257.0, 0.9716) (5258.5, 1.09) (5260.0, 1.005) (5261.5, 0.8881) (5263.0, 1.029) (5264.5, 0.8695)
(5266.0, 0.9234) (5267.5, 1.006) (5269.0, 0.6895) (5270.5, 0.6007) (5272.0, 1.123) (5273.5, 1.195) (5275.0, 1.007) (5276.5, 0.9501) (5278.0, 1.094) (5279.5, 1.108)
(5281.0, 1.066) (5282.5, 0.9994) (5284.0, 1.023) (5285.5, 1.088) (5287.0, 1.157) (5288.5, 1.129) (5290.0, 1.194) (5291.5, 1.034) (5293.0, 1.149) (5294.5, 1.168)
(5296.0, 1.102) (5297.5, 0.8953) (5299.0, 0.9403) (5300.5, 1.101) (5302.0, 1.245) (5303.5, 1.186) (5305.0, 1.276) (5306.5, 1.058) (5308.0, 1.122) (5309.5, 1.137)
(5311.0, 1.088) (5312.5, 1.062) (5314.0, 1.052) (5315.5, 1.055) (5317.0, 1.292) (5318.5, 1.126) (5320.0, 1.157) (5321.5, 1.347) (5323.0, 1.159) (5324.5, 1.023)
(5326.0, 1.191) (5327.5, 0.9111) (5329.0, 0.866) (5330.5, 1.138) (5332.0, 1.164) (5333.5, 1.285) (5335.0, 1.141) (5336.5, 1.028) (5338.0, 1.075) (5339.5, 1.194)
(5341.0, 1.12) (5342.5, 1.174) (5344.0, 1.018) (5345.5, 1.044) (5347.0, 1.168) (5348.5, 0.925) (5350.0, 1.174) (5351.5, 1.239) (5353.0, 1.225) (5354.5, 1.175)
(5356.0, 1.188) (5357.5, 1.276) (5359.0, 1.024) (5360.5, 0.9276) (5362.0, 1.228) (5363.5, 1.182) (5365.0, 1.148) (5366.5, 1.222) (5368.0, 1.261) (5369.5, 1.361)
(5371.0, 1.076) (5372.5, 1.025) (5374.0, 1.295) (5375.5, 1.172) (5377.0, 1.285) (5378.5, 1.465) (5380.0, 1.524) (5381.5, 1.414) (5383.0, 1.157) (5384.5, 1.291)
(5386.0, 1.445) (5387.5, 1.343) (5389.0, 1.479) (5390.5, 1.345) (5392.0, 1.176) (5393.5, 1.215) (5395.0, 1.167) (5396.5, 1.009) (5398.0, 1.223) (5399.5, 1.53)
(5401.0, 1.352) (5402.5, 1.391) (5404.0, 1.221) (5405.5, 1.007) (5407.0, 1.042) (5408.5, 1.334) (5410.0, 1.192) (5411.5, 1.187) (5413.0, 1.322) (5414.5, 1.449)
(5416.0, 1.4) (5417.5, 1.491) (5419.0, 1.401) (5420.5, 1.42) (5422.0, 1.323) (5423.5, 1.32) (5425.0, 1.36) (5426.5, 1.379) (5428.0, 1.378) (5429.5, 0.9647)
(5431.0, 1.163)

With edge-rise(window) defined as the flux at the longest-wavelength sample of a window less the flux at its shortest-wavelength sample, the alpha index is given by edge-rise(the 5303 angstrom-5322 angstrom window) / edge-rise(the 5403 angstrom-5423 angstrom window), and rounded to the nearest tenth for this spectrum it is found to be 1.6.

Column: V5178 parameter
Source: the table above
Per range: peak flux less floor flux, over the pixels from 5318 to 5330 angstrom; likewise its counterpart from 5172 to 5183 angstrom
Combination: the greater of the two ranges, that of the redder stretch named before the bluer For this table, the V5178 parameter 0.48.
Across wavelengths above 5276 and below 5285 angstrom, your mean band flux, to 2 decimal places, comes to 1.04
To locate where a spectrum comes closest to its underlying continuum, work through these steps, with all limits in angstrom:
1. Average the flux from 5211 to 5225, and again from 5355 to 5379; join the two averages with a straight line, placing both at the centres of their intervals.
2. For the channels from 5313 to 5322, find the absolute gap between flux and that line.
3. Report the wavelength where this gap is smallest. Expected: 5320.0 angstrom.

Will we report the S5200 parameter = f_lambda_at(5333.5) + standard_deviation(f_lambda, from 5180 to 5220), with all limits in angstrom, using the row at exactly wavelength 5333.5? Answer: 1.5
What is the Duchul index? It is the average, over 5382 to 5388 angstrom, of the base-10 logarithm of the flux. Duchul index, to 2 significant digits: 0.12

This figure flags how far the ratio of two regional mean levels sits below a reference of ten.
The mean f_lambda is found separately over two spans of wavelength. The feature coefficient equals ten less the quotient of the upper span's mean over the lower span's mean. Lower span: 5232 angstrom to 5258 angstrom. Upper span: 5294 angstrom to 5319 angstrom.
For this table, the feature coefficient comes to 8.91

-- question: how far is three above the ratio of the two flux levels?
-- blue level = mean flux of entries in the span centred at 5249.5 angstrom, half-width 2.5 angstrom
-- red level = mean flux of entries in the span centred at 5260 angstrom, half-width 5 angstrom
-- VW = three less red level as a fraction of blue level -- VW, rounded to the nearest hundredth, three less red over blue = 1.98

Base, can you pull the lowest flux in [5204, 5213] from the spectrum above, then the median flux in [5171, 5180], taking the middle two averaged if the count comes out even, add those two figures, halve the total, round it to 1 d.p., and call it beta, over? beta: 0.5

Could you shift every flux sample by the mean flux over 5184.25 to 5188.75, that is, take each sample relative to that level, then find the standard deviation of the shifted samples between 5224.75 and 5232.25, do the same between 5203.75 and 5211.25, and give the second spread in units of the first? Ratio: 1.03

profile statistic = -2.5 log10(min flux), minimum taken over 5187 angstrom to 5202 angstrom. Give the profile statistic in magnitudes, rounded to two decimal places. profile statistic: 0.61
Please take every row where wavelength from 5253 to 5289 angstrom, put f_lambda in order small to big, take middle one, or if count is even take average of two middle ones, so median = 1.03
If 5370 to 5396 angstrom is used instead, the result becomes 1.29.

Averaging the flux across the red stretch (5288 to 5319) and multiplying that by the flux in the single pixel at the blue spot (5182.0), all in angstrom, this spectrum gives 0.71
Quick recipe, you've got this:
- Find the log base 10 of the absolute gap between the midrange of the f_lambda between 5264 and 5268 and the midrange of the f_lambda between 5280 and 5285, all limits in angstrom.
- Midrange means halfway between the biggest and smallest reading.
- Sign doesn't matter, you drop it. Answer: -1.0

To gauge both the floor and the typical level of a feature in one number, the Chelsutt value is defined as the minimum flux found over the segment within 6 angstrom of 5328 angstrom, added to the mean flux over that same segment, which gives 1.96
